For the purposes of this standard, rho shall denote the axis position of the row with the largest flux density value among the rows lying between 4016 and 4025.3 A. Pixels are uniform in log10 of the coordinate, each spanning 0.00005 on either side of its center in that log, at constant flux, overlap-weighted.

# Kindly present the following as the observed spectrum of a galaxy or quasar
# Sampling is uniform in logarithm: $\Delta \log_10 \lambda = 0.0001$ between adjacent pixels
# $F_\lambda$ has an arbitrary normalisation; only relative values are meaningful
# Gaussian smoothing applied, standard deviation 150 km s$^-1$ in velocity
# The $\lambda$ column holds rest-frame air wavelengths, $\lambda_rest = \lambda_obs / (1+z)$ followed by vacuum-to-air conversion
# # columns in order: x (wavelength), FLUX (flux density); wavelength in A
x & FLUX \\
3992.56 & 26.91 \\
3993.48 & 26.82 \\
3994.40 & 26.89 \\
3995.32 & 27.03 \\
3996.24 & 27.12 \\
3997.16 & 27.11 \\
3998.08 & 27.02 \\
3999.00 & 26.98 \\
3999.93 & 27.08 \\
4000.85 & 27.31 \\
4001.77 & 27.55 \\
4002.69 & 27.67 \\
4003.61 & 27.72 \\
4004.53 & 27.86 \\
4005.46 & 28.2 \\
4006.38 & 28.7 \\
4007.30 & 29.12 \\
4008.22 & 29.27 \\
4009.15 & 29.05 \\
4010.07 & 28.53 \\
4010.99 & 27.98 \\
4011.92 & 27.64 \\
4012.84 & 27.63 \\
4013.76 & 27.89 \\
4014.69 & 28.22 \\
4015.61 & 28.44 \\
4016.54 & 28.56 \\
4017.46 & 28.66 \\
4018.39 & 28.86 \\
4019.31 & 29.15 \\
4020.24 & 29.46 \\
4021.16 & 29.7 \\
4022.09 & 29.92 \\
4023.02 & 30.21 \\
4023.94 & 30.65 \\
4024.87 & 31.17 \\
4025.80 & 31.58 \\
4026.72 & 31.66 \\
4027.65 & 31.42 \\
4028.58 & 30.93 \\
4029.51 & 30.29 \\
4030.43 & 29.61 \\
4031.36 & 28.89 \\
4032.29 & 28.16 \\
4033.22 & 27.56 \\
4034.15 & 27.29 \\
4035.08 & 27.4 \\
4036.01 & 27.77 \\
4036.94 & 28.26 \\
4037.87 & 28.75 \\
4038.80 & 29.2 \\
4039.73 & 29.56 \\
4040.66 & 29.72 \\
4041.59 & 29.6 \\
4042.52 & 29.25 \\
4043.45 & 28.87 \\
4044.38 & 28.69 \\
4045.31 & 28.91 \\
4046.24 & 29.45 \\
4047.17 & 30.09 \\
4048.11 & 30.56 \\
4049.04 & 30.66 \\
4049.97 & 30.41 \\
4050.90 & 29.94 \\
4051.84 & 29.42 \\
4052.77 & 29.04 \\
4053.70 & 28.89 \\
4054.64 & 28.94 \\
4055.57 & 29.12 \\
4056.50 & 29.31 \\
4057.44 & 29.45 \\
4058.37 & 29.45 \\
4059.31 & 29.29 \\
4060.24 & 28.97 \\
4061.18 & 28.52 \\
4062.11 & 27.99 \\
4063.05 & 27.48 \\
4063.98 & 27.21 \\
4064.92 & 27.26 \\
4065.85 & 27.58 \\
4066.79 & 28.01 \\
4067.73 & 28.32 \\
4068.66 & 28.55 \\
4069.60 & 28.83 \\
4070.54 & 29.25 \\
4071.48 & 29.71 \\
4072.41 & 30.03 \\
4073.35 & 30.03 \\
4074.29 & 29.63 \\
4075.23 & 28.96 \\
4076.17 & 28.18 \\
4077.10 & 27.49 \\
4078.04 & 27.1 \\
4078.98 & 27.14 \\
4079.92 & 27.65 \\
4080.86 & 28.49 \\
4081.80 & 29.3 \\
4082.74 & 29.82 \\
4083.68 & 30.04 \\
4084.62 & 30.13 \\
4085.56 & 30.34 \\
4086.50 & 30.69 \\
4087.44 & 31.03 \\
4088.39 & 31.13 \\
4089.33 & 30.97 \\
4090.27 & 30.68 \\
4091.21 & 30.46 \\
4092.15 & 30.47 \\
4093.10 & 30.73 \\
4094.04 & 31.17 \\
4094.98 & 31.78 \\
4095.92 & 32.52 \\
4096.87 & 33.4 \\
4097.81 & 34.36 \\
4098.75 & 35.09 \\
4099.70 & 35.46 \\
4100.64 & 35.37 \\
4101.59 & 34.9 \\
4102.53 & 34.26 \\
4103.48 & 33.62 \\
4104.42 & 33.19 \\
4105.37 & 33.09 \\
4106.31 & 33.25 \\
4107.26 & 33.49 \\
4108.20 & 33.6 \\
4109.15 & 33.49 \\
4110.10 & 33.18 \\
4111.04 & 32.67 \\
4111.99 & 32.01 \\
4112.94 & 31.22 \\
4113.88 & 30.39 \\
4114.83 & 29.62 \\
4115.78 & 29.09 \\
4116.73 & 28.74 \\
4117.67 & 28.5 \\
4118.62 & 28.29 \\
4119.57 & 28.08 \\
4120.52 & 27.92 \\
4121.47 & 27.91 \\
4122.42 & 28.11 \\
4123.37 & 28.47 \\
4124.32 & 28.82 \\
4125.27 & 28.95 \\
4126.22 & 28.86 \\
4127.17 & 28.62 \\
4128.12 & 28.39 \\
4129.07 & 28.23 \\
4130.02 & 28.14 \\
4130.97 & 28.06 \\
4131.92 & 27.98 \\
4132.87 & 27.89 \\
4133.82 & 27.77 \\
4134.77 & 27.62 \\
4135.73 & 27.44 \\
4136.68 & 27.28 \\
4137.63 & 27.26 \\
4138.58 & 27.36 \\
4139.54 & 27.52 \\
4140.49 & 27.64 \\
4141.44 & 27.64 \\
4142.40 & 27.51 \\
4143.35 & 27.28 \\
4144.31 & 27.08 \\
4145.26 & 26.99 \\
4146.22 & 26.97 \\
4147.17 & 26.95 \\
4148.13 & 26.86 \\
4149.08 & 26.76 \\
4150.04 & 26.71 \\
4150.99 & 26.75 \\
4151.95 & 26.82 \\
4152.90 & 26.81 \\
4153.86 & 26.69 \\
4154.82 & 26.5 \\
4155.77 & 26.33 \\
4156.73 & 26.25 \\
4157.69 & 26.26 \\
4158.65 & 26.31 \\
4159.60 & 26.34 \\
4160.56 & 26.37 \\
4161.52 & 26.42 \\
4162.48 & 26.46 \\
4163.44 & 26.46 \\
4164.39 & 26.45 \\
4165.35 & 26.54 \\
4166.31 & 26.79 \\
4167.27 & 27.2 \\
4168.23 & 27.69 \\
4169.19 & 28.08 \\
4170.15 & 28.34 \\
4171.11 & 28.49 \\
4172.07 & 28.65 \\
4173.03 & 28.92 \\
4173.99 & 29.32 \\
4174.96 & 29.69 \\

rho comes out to 4024.87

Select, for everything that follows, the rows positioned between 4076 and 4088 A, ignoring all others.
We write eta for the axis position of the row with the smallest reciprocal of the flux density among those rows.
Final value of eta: 4087.44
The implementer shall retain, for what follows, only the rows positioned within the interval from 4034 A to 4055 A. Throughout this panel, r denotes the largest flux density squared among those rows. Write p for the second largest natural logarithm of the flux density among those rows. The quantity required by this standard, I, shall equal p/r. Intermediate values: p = 3.42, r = 940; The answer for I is 0.0036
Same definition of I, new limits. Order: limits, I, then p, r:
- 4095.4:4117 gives 0.0028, 3.57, 1257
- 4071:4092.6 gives 0.0035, 3.43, 969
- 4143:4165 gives 0.0044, 3.30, 744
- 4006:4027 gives 0.0034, 3.45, 1002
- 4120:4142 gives 0.0040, 3.36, 838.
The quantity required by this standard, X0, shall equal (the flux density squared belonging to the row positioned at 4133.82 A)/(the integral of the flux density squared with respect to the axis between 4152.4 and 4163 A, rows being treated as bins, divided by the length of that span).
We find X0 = 1.10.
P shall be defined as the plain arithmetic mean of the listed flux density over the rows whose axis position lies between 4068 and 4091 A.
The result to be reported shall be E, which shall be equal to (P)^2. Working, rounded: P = 29.38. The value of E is 863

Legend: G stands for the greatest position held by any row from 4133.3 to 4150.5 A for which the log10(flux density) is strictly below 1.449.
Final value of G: 4150.04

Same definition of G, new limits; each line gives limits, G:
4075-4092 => 4079.92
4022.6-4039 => 4036.01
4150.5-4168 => 4167.27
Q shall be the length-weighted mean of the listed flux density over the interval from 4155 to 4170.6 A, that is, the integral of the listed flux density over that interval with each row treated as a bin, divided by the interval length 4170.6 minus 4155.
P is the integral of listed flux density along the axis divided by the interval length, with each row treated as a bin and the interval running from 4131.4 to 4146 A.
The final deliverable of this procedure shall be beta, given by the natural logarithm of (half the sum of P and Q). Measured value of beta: 3.30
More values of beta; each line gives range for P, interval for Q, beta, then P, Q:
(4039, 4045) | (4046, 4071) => 3.37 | 29.3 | 28.95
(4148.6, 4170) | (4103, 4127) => 3.35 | 26.7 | 30.55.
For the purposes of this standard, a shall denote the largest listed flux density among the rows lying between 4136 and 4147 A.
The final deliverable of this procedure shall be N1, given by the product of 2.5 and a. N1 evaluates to 69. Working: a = 27.64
